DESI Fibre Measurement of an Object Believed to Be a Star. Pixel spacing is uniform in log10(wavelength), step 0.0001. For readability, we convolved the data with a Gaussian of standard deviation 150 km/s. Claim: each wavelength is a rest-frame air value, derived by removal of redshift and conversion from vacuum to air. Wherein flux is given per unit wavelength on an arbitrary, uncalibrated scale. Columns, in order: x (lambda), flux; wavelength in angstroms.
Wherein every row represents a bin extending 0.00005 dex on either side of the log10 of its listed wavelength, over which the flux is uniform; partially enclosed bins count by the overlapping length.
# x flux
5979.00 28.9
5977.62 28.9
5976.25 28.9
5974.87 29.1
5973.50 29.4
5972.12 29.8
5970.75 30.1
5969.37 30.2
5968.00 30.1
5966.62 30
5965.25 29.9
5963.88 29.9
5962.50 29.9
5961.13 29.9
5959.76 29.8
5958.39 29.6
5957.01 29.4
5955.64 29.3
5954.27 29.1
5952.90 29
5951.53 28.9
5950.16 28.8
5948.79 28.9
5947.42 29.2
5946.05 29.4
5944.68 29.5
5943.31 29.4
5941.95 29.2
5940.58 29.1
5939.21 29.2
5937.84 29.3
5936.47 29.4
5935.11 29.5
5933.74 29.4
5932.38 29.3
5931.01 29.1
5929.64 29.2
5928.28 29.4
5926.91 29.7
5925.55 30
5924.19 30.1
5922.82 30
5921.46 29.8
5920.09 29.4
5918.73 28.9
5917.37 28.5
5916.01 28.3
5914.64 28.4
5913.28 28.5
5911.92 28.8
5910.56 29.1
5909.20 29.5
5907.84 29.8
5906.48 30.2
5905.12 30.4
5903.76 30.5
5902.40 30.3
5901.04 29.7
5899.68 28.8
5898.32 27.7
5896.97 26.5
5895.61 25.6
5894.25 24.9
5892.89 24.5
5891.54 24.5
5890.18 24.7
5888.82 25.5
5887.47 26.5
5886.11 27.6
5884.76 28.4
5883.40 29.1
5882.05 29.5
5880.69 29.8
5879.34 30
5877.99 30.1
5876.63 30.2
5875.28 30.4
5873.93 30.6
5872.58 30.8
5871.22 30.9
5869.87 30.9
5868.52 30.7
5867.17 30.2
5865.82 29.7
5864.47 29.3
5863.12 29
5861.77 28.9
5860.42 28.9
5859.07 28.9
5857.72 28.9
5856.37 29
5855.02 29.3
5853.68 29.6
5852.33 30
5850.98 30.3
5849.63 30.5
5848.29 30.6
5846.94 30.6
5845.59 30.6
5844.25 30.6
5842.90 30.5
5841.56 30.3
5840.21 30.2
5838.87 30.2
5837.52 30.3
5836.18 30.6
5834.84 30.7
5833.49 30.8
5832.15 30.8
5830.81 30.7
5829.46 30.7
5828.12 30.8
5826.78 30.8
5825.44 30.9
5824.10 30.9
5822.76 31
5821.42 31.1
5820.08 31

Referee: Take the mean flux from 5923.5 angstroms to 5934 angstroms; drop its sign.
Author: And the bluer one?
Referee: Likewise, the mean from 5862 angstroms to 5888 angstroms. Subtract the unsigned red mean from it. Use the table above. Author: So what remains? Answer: 0.14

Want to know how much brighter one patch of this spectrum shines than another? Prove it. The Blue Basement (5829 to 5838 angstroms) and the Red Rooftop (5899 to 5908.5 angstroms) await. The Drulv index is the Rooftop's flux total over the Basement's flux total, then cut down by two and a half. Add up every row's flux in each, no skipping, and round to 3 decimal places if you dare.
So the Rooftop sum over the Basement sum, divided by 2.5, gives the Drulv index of 0.391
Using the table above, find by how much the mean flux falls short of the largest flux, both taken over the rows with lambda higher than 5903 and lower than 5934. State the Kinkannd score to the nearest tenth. 1.1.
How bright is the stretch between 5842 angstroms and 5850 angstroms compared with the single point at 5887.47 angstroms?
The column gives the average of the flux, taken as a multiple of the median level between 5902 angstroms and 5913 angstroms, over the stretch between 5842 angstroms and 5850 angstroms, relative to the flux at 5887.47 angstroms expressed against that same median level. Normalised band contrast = 1.15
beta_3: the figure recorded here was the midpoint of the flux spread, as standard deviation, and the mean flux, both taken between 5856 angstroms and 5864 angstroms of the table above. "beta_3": 14.49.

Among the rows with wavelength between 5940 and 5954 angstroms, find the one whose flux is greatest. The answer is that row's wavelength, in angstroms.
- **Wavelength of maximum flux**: 5944.68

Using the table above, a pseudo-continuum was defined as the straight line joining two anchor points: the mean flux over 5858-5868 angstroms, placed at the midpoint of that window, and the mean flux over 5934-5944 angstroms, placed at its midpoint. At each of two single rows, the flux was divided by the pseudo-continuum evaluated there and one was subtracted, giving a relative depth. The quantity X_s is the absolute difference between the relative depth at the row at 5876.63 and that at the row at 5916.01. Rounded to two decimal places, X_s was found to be 0.07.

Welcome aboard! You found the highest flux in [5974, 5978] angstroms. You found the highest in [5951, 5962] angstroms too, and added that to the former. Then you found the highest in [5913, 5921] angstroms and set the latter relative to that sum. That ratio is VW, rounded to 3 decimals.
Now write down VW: 0.498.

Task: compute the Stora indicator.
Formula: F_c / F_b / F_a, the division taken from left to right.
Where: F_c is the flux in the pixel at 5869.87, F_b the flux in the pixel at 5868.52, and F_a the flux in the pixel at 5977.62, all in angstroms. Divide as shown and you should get 0.0348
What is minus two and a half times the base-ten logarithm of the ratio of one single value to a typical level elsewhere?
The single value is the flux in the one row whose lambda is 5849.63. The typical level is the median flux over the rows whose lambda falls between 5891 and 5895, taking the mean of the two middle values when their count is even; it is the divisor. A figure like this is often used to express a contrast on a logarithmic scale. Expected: -0.24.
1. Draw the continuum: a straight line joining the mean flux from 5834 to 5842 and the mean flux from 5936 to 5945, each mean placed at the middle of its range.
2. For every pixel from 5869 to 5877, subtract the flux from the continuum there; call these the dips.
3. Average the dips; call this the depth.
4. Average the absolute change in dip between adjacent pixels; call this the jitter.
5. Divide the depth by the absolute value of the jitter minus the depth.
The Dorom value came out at -0.8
